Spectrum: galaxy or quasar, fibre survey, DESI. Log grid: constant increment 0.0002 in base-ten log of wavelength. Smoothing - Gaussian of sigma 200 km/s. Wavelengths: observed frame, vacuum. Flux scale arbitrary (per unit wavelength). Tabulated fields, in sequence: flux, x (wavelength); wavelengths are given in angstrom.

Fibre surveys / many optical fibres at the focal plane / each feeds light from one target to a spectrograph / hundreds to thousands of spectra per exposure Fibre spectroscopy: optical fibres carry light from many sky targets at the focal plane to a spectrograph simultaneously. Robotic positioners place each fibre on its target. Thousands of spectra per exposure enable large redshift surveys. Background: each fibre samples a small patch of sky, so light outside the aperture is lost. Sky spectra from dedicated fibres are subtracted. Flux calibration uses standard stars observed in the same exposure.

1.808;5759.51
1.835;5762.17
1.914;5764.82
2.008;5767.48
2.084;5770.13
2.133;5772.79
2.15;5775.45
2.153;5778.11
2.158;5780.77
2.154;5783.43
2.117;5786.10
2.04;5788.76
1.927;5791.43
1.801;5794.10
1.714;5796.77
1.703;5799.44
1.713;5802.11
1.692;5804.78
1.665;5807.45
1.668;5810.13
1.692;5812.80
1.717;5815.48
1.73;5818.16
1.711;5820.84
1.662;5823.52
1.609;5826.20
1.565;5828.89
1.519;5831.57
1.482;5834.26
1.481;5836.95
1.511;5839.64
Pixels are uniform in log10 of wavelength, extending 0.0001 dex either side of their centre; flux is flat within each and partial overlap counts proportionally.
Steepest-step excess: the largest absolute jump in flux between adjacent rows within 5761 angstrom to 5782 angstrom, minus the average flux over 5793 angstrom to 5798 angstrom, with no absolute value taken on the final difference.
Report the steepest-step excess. -1.66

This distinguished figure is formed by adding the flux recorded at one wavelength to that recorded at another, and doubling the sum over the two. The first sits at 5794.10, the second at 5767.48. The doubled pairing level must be 7.62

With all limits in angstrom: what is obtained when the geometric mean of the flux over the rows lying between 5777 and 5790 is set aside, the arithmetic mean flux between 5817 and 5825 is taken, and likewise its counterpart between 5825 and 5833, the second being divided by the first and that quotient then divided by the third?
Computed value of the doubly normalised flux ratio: 0.51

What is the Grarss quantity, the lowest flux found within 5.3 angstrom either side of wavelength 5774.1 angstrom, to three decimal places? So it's 2.084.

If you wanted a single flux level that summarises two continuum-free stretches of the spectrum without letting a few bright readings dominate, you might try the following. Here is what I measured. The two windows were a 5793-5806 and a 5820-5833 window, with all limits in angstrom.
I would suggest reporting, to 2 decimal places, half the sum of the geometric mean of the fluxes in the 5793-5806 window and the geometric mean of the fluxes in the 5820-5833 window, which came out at 1.67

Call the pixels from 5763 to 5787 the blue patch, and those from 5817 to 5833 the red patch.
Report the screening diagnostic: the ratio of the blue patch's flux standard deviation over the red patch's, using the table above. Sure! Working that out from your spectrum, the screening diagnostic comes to 1.0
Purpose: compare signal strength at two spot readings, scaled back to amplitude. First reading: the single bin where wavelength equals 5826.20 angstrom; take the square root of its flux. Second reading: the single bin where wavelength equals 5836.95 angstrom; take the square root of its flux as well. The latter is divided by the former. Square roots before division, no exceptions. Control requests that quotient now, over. 0.959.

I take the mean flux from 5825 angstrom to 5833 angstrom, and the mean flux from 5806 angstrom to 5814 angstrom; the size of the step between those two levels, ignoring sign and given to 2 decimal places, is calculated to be 0.11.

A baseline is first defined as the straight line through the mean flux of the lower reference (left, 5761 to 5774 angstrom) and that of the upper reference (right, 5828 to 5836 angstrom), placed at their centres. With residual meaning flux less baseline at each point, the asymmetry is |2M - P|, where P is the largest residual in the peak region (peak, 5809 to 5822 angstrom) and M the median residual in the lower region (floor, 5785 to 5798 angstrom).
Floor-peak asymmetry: 0.11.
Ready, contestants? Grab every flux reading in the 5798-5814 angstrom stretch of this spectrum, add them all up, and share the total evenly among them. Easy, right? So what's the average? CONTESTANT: 1.69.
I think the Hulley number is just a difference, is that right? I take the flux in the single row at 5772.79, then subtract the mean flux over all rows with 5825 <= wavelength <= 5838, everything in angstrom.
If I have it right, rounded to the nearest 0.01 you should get 0.60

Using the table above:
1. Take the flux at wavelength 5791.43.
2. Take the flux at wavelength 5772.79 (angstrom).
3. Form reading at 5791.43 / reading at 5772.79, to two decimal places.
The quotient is 0.90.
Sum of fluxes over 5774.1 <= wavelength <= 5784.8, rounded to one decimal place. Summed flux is 8.6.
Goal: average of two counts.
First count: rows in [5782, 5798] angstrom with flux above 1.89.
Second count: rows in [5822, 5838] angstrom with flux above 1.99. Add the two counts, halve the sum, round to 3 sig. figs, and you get 2.00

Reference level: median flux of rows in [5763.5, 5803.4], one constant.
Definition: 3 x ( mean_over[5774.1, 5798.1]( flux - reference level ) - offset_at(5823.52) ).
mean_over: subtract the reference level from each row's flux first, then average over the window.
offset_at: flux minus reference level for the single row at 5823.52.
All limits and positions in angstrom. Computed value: 1.09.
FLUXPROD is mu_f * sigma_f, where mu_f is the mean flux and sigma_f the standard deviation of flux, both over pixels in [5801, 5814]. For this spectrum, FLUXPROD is 0.03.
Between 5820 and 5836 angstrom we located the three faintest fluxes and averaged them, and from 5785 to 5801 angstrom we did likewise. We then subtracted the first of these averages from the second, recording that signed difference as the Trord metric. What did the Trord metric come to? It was 0.22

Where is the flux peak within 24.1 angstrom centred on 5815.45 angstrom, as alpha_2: 5818.16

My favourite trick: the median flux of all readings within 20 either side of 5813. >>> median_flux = 1.69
